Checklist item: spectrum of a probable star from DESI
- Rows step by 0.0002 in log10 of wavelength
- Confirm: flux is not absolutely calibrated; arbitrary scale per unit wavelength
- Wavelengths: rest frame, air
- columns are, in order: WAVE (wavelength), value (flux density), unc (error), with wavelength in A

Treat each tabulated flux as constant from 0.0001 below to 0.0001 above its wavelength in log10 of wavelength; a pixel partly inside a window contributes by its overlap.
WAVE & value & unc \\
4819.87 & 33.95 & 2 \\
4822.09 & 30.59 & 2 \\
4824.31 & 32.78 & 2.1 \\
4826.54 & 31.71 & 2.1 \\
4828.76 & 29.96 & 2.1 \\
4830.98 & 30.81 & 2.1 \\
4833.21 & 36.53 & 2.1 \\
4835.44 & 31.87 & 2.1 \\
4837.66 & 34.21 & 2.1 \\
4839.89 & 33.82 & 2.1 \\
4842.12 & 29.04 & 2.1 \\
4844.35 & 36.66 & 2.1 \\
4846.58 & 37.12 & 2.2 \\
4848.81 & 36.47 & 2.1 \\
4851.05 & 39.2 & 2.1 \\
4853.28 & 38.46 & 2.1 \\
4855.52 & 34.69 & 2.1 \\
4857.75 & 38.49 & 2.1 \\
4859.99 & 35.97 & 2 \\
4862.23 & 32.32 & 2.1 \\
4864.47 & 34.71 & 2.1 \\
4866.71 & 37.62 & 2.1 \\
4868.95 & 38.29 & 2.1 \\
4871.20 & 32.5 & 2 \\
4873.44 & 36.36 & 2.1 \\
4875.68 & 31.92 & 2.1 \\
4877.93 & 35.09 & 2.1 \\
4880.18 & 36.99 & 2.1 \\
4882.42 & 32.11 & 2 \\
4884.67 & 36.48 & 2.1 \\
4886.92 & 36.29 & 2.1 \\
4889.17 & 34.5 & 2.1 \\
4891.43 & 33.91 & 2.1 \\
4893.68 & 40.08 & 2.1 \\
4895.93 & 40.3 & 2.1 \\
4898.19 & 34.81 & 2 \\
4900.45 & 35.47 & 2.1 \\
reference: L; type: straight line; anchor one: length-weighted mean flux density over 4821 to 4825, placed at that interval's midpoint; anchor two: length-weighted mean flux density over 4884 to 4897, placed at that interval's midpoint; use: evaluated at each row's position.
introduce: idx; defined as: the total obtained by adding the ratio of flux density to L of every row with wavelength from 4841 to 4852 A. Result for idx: 5.33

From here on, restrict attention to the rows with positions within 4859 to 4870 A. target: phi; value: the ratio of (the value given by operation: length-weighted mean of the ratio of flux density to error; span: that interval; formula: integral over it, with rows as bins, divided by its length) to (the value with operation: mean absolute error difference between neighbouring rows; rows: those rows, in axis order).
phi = 688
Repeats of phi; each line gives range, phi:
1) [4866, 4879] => 423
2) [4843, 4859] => 528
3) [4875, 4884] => 495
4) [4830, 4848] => 1121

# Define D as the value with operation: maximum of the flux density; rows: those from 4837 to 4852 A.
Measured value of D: 39.2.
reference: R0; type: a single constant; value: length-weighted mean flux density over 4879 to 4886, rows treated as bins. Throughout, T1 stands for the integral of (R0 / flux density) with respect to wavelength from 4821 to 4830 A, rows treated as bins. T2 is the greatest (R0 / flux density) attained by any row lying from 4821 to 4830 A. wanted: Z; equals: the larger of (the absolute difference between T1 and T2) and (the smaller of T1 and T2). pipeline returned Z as 9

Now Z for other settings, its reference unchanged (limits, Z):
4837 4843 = 5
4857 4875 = 17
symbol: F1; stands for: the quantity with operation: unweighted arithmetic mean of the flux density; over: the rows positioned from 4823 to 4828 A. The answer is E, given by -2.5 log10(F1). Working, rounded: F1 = 32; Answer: -3.77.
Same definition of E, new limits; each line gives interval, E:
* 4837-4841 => -3.83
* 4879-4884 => -3.85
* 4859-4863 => -3.83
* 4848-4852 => -3.94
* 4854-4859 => -3.91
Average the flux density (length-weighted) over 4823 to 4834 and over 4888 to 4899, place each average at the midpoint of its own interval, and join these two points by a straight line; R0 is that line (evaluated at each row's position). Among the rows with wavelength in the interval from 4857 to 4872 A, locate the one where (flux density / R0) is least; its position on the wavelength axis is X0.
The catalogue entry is 4871.20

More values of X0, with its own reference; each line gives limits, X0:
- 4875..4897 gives 4882.42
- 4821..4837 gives 4828.76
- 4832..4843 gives 4842.12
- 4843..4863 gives 4862.23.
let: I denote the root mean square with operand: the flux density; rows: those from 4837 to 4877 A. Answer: 35.5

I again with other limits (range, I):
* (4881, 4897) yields 36.4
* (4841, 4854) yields 36.3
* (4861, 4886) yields 35.0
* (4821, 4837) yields 32.1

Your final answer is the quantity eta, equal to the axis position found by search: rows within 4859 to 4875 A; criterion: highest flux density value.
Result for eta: 4868.95 A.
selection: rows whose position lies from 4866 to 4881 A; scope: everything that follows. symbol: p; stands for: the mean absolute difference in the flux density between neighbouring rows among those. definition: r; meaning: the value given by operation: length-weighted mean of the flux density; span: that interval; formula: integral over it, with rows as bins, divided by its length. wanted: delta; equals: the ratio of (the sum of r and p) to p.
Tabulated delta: 11.7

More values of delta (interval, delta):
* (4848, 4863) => 13.8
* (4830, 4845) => 8.8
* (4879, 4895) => 12.9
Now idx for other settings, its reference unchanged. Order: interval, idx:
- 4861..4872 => 5.01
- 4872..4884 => 4.80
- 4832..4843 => 5.06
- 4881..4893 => 4.73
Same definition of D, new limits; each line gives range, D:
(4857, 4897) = 40.3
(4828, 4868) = 39.2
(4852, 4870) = 38.49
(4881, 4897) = 40.3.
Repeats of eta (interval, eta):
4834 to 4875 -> 4851.05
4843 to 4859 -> 4851.05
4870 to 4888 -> 4880.18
